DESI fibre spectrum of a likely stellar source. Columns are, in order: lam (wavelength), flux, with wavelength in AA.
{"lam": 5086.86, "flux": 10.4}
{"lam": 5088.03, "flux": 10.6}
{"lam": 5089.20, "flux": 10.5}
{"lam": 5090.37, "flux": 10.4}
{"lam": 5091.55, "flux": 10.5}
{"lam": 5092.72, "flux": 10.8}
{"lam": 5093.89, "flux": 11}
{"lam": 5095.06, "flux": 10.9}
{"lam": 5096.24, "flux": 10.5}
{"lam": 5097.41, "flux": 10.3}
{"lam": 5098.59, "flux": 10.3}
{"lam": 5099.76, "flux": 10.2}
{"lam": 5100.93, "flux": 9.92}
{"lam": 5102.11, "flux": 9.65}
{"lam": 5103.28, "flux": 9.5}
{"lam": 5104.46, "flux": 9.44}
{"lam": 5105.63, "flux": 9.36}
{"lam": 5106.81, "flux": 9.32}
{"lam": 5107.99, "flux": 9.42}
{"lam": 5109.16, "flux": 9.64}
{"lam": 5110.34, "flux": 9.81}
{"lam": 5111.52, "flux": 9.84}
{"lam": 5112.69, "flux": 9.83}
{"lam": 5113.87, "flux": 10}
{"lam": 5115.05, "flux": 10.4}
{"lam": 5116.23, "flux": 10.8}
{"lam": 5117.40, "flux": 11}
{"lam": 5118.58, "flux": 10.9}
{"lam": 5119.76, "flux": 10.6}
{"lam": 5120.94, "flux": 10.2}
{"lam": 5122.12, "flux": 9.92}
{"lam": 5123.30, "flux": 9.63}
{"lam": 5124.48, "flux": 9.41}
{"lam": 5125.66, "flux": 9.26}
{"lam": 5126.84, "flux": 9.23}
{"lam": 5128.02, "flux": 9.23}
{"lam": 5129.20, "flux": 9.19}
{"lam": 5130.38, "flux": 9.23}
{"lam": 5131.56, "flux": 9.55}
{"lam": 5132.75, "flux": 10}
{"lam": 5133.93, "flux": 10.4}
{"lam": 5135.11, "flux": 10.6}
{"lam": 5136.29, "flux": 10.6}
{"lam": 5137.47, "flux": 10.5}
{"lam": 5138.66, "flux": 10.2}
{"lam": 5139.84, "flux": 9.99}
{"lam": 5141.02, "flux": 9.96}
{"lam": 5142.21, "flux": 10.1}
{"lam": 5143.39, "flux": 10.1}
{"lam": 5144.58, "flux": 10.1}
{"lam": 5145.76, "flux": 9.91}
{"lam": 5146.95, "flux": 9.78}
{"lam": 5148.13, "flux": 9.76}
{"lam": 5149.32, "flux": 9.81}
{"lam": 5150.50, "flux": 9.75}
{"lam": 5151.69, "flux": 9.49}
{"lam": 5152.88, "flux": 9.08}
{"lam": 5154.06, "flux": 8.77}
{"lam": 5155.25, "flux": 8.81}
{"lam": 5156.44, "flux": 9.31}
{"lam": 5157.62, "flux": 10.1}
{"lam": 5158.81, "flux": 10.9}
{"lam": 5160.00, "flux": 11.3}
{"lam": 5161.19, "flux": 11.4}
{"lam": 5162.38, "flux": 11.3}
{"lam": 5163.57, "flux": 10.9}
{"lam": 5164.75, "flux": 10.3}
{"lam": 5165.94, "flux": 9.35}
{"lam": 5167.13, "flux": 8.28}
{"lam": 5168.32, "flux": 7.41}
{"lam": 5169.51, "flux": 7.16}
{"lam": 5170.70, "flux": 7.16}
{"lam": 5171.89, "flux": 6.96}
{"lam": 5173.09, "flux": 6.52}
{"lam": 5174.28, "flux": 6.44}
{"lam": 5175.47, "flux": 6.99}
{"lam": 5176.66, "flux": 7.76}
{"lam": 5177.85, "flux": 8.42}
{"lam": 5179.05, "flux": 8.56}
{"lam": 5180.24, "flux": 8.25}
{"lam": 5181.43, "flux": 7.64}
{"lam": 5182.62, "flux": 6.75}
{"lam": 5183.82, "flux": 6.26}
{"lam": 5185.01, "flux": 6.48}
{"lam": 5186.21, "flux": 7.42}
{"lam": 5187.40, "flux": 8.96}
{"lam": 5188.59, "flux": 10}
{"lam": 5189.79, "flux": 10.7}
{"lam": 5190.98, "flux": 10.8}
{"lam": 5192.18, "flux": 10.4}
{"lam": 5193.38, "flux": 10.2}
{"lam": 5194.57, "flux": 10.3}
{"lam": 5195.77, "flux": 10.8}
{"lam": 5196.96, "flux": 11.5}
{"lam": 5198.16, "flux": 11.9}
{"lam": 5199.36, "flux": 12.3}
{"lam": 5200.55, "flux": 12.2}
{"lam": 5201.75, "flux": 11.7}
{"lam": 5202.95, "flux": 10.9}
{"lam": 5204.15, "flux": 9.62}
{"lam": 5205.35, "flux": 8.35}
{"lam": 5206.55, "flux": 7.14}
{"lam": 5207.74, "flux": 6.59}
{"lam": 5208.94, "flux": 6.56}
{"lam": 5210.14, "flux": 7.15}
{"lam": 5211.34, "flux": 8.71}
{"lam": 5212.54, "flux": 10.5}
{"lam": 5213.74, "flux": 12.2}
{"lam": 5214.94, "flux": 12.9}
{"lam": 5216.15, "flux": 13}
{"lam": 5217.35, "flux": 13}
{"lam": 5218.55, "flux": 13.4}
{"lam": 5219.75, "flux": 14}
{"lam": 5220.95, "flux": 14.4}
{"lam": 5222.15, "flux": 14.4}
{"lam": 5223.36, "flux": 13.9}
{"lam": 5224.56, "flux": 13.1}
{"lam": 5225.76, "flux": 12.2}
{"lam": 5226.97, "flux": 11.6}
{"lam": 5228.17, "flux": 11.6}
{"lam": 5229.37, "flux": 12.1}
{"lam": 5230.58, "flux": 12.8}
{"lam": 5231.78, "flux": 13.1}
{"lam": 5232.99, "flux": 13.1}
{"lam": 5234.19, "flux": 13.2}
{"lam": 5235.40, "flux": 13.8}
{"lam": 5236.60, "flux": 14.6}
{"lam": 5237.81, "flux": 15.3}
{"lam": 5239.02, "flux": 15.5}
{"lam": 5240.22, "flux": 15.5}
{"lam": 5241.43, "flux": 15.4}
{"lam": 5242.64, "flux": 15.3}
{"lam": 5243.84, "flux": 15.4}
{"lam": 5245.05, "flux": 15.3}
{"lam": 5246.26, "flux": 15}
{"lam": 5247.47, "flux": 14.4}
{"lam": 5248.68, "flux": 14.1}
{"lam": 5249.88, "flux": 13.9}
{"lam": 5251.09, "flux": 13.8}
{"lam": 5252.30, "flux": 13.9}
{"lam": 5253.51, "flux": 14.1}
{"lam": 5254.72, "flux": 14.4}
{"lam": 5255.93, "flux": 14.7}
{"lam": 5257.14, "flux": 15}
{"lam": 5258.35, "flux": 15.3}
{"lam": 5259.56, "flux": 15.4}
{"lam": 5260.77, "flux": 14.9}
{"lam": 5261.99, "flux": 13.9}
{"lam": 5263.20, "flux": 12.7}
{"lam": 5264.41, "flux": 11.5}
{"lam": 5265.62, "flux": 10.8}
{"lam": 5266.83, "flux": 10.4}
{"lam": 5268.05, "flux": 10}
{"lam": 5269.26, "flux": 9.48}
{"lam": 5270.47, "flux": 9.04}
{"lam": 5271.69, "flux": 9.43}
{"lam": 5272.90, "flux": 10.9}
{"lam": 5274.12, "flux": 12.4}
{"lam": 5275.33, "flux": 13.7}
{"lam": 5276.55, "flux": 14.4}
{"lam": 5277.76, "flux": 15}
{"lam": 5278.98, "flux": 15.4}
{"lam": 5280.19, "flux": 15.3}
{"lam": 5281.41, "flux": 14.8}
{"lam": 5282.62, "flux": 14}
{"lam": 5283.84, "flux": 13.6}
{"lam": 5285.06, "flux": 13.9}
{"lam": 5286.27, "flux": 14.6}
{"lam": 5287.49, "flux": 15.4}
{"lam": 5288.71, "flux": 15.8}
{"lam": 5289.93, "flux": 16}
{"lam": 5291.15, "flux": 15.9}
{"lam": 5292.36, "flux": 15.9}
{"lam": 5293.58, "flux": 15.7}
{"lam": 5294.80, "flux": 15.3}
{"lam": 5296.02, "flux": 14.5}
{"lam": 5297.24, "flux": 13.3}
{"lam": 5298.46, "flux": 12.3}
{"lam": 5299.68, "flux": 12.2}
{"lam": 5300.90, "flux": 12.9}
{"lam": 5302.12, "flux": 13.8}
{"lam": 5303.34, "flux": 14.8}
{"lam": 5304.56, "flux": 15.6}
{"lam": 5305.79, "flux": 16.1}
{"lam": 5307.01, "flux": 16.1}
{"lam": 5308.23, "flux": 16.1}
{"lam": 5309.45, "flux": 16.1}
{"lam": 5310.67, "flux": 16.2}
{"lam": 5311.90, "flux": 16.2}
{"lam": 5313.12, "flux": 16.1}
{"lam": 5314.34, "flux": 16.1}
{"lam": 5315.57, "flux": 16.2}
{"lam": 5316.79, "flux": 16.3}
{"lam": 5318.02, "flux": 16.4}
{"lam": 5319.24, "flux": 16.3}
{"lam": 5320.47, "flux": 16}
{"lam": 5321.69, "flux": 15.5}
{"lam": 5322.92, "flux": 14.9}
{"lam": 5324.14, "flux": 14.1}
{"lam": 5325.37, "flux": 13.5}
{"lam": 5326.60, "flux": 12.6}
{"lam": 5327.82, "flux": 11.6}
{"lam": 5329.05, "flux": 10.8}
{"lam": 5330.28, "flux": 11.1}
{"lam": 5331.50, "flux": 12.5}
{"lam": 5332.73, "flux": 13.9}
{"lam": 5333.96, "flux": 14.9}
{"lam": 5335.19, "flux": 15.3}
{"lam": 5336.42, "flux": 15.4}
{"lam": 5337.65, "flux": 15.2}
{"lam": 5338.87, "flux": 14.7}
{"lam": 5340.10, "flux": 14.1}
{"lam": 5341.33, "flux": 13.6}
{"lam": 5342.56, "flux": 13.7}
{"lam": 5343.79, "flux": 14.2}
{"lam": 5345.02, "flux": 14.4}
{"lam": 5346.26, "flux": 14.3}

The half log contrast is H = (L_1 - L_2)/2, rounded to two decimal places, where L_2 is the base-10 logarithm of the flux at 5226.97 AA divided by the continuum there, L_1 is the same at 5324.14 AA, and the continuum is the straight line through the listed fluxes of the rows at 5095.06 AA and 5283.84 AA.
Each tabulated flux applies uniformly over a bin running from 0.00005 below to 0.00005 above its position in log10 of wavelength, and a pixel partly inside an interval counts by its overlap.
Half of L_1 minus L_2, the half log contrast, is 0.02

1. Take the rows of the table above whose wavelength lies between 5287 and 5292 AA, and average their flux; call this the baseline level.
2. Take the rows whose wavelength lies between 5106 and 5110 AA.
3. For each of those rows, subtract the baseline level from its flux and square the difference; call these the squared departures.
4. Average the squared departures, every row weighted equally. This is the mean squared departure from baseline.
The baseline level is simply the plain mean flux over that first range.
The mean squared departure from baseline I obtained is 40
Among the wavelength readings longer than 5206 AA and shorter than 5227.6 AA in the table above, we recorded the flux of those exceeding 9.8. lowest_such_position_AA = 5212.54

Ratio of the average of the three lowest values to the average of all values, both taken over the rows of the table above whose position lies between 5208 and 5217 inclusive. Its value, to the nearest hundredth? 0.74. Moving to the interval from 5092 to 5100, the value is 0.97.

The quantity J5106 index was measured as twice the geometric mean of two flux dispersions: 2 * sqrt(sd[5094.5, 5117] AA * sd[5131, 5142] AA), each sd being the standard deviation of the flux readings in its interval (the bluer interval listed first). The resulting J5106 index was 0.8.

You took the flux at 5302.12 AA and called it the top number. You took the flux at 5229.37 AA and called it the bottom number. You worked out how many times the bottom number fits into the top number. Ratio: 1.14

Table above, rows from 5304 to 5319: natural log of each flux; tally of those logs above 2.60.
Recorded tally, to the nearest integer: 12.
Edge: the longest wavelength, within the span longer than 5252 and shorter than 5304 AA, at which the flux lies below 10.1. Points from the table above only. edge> 5271.69 AA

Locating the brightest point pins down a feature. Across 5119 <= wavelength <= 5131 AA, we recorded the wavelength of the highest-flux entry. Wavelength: 5119.76 AA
